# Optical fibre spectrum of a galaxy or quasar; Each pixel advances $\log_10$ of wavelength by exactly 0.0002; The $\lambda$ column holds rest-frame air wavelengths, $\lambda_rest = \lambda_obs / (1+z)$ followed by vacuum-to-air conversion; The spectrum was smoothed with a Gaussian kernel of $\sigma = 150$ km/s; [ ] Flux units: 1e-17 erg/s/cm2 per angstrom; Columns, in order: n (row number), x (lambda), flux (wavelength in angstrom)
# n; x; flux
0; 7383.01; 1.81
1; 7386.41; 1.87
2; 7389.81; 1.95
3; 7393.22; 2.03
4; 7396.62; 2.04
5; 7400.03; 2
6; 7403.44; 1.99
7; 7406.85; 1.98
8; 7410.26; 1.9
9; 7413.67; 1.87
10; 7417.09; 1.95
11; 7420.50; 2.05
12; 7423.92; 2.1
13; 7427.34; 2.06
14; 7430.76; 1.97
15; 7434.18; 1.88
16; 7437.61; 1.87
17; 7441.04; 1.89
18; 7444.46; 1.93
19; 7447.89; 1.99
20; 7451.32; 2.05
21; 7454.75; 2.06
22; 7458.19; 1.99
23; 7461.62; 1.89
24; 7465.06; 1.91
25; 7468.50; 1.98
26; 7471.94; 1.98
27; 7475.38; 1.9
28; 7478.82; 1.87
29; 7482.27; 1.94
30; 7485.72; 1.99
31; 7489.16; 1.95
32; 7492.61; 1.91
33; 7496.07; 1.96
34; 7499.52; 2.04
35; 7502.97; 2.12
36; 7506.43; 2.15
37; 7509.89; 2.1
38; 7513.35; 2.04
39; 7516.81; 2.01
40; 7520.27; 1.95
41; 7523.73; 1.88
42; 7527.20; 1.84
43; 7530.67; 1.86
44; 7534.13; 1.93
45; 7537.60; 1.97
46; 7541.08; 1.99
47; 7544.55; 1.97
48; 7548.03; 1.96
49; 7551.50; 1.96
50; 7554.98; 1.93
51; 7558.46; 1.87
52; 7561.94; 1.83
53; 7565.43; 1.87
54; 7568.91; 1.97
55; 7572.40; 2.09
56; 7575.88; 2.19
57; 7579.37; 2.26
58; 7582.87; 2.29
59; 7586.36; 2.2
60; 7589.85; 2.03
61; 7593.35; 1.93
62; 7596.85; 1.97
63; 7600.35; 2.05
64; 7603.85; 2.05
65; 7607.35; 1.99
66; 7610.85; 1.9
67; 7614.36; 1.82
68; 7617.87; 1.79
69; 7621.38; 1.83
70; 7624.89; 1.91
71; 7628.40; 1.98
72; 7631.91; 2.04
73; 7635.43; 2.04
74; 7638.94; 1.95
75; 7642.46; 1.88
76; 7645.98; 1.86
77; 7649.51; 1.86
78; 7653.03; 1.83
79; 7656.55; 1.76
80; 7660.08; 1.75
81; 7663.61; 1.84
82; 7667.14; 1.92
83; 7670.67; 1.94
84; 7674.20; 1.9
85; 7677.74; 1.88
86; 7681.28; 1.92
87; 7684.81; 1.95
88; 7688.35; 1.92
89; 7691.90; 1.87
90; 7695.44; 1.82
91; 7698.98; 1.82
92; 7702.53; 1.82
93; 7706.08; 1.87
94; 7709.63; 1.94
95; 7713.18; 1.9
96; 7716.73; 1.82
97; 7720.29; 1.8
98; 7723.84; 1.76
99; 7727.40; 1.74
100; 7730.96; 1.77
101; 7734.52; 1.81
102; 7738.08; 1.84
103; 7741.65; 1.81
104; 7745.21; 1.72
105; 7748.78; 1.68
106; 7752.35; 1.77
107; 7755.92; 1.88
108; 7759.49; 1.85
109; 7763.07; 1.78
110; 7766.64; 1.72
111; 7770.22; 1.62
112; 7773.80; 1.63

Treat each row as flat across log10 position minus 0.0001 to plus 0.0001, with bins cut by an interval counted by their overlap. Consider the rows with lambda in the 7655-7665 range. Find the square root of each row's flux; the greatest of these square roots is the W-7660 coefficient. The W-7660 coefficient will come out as 1.36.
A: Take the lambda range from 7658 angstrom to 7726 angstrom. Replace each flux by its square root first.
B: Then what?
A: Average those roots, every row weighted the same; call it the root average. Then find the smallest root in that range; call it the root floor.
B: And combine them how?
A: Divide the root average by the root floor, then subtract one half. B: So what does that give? 0.532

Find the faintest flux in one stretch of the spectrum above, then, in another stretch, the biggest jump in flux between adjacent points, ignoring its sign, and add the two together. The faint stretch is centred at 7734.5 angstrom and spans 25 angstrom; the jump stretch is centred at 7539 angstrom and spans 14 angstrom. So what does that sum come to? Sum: 1.76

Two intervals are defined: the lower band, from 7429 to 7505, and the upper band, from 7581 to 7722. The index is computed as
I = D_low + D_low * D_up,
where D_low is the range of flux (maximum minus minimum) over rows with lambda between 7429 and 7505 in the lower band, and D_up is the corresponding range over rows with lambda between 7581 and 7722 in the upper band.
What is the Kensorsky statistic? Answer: 0.4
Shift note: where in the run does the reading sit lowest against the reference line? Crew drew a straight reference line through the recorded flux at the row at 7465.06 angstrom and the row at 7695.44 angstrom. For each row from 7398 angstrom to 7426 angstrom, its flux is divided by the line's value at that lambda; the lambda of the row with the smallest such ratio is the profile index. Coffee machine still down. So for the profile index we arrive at 7413.67 angstrom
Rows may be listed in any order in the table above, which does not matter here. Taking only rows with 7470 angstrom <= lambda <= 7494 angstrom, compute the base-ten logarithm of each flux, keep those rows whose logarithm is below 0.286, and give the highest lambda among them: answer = 7492.61 angstrom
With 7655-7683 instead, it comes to 7681.28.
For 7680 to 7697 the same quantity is 7695.44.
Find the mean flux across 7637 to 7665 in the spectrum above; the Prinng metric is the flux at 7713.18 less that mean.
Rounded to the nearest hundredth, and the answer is 0.06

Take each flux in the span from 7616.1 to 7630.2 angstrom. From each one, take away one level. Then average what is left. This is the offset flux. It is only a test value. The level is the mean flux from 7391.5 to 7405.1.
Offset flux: -0.14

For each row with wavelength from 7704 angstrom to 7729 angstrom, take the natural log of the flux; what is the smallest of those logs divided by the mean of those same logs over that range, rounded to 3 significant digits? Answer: 0.915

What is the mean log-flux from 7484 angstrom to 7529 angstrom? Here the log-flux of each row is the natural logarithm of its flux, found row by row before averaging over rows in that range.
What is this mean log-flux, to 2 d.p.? 0.69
